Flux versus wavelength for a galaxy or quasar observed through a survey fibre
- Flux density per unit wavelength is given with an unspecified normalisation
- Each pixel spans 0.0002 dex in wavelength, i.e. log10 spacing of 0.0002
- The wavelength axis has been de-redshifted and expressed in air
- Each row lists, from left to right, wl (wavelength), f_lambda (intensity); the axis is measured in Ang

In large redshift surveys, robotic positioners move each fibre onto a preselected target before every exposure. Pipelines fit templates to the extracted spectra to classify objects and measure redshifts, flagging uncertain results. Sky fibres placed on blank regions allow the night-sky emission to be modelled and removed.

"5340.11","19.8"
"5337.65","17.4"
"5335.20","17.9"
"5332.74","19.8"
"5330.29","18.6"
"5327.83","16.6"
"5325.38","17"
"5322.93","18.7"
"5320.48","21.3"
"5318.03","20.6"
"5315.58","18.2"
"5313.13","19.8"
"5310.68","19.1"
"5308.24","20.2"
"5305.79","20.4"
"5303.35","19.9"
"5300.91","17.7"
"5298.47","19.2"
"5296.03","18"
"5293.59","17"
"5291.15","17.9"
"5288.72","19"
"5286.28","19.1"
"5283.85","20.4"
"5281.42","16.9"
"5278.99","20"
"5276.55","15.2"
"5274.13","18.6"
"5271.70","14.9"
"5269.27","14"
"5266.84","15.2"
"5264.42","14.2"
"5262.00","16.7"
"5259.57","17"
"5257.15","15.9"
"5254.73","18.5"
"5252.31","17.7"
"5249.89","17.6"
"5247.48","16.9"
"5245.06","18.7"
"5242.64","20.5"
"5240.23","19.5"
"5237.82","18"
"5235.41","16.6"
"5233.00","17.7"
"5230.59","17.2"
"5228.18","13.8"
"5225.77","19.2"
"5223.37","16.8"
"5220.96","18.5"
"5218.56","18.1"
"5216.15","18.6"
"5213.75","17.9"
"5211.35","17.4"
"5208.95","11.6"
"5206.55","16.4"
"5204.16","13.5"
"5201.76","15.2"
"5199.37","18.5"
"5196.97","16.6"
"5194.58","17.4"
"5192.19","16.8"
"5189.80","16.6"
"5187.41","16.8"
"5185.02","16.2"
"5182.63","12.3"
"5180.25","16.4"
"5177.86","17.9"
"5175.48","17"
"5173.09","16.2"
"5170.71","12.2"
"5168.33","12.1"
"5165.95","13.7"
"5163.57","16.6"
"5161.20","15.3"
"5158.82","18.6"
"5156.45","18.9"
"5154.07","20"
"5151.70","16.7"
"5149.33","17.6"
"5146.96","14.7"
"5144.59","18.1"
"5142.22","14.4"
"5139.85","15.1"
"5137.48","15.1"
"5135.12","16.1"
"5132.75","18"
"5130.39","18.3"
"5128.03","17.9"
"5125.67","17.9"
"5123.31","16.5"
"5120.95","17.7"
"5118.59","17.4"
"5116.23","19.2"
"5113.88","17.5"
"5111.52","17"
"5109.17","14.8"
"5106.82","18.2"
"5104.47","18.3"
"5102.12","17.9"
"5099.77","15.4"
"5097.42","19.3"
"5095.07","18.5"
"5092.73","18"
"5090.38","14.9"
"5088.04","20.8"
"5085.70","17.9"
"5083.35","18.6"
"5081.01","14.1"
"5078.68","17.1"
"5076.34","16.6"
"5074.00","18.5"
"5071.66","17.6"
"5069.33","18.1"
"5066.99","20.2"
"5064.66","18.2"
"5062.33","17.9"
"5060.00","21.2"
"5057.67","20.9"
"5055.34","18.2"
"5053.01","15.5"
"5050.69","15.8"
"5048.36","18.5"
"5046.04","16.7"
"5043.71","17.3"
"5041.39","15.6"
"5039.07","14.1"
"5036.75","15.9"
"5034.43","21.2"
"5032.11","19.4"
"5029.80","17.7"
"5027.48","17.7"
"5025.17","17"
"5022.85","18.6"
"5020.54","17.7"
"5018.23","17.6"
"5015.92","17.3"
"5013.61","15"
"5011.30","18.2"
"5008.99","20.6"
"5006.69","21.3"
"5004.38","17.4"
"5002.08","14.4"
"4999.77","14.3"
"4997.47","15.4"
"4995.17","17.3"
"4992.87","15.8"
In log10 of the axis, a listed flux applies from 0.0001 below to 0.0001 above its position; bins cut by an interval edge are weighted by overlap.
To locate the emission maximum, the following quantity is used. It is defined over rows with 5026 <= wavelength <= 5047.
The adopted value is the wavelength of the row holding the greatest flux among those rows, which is 5034.43 Ang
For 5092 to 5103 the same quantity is 5097.42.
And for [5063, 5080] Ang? 5066.99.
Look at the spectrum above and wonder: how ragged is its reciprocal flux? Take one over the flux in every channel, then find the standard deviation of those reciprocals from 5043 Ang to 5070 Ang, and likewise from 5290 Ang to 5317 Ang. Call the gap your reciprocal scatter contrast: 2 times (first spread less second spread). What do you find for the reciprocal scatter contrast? 0.004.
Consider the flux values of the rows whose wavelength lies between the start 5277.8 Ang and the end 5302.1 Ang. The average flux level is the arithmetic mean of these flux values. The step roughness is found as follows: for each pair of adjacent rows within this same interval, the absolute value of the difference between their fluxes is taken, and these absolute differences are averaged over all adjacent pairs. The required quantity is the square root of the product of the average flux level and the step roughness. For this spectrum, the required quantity 5.3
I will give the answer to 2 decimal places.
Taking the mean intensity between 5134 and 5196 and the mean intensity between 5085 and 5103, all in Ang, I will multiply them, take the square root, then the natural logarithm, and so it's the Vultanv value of 2.83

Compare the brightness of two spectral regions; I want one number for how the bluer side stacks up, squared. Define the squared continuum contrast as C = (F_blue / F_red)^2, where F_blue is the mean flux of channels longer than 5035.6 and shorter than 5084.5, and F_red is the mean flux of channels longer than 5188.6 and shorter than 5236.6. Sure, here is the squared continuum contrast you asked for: 1.1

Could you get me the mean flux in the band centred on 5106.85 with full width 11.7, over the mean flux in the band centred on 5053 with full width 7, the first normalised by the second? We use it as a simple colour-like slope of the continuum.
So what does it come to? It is 1.04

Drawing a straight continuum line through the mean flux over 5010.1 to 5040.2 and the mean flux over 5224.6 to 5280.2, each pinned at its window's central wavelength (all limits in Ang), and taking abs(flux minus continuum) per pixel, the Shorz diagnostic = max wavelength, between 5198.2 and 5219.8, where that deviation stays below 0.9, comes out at 5213.75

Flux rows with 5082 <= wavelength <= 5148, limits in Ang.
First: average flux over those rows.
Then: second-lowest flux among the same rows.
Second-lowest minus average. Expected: -2.6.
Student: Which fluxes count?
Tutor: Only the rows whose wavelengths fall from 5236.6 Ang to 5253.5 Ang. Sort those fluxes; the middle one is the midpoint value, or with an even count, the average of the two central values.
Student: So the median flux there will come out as 18.0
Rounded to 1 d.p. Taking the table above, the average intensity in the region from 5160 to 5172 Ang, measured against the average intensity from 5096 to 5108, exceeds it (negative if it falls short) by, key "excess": -3.8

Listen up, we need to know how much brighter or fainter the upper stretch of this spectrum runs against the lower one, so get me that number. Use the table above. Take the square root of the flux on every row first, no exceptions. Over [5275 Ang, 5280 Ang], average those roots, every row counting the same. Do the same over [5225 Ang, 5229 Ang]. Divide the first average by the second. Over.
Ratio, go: 1.03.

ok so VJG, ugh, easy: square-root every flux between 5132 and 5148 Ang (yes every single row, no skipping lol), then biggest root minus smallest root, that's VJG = 0.46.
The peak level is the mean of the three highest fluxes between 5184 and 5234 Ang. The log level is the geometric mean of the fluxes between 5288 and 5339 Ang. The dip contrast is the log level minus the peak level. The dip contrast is 0.0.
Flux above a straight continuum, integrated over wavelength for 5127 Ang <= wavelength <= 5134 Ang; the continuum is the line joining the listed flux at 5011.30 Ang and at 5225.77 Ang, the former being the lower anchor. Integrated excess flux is -4.9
